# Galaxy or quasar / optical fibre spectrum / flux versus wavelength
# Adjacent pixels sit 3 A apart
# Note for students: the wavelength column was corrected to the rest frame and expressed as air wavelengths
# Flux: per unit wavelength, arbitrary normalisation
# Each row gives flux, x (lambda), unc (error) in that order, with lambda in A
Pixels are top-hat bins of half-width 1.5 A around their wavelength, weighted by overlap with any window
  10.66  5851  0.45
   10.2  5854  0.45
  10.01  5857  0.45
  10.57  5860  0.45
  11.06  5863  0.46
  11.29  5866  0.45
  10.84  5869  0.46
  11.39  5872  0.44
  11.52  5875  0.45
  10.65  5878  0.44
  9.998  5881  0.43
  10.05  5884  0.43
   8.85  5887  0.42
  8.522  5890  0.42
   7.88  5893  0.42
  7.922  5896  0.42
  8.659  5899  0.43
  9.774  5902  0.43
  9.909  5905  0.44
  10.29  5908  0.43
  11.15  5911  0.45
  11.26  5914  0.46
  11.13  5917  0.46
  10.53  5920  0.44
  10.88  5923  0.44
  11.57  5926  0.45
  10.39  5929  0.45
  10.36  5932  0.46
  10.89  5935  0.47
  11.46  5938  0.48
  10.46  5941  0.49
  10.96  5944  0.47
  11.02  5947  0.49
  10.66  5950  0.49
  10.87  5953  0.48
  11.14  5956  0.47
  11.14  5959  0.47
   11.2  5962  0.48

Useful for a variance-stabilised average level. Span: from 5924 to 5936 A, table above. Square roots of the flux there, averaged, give 3.29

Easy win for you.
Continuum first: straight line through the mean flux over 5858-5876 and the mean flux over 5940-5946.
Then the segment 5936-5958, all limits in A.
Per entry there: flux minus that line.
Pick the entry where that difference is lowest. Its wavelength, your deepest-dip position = 5941 A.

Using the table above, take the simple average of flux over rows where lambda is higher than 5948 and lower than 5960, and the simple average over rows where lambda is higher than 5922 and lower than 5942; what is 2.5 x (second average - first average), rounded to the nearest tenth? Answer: -0.2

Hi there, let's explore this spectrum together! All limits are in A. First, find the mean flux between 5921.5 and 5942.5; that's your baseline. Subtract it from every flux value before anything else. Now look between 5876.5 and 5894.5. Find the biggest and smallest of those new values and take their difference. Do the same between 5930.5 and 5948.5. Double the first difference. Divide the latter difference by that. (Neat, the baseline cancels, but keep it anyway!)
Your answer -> 0.20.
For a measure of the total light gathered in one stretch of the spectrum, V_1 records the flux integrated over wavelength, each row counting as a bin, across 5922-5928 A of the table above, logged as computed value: 67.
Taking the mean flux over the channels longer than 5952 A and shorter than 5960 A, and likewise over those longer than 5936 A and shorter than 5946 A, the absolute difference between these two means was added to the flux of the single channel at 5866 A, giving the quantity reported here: 11.4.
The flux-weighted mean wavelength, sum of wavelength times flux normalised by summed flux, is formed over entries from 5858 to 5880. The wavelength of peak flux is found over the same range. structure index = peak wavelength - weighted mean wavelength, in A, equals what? 6.0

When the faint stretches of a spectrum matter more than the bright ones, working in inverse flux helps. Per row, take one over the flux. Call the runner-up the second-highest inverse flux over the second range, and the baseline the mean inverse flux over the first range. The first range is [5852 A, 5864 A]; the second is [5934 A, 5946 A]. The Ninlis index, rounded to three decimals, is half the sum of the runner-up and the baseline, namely 0.094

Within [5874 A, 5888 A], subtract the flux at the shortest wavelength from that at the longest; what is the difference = -2.7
